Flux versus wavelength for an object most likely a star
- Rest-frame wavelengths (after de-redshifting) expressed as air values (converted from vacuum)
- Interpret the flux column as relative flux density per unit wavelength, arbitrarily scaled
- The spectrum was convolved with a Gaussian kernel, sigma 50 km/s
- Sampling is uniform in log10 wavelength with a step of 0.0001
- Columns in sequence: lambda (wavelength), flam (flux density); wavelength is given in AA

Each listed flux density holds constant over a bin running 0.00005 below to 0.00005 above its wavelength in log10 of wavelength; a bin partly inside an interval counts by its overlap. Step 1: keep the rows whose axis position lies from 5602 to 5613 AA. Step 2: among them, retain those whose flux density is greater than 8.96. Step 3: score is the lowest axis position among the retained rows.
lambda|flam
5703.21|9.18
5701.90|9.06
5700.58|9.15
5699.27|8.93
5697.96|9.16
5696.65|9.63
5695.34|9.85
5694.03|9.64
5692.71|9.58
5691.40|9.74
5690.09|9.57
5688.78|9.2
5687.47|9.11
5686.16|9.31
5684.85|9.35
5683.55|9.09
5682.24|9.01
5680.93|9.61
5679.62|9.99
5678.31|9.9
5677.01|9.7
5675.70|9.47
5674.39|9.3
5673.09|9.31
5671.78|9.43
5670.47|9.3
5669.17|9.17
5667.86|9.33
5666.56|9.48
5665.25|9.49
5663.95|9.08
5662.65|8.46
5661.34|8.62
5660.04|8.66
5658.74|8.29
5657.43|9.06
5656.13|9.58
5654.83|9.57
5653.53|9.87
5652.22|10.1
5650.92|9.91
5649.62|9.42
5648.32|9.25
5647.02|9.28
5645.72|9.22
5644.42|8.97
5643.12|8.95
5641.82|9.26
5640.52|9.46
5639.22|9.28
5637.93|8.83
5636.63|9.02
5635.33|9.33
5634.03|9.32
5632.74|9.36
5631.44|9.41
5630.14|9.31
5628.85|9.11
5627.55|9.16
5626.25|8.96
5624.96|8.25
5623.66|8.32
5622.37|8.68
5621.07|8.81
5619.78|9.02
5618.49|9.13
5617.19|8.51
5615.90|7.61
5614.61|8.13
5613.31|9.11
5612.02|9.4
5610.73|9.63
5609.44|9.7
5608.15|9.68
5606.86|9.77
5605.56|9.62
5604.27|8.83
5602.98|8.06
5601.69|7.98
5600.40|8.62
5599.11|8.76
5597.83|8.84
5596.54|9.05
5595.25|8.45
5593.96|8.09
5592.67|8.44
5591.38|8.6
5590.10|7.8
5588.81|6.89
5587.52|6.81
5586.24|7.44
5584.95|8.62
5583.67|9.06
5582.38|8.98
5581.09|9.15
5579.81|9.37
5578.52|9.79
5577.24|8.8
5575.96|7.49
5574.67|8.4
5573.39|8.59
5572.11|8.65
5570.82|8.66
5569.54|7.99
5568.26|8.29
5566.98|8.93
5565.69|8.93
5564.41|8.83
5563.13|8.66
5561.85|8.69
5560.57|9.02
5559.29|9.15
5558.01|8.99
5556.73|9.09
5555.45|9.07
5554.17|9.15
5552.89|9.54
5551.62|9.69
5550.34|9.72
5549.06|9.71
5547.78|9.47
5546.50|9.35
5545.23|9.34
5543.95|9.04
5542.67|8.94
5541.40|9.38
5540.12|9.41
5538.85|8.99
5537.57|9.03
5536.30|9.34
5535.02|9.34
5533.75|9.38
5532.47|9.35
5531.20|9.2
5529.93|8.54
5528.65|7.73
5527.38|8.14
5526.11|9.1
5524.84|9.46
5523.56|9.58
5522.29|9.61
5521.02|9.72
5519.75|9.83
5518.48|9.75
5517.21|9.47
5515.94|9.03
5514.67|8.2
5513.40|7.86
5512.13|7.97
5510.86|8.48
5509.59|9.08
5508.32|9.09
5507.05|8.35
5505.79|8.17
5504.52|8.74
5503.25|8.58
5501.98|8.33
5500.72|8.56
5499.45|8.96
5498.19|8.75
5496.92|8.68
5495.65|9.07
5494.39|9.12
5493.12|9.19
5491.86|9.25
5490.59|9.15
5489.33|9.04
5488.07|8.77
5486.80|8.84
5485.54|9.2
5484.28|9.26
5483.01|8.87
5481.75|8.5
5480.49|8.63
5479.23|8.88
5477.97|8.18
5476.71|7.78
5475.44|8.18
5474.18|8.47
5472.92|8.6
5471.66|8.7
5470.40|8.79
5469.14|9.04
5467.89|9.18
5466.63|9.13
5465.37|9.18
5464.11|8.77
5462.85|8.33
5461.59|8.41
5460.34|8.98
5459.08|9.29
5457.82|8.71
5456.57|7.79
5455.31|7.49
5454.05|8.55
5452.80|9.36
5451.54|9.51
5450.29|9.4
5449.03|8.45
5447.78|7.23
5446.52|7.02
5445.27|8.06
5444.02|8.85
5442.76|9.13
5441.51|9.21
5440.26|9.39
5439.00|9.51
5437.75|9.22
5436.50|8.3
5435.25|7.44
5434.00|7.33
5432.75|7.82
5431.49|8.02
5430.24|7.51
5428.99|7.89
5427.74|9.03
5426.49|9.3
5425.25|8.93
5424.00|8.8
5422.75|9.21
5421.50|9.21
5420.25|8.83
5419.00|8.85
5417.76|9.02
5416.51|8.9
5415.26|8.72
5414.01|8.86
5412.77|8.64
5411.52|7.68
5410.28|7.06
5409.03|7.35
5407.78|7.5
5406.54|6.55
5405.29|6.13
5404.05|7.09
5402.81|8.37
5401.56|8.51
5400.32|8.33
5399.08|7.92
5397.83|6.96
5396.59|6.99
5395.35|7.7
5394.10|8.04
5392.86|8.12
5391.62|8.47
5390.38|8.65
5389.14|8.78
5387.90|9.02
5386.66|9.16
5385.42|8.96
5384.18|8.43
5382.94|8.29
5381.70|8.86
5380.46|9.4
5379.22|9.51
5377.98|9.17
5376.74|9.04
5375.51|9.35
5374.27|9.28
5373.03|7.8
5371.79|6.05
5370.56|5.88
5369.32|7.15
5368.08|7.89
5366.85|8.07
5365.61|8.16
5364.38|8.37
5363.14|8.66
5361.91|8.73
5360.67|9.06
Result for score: 5605.56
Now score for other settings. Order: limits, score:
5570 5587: 5578.52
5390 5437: 5417.76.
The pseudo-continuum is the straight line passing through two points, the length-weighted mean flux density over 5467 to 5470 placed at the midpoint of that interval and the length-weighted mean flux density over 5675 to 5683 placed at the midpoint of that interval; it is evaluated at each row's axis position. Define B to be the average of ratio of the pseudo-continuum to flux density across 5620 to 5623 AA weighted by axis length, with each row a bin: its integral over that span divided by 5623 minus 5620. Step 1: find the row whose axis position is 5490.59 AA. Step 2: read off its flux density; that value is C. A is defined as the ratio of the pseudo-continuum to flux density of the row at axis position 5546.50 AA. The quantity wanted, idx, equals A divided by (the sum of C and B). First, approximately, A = 0.99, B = 1.08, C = 9.15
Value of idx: 0.097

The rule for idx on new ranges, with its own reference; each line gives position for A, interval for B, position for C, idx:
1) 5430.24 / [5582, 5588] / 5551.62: 0.111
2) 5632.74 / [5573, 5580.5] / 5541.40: 0.097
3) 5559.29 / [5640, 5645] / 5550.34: 0.095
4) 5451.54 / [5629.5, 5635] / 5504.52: 0.098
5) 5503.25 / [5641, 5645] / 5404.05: 0.132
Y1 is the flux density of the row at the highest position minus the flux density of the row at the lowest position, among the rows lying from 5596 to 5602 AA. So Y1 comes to -1.1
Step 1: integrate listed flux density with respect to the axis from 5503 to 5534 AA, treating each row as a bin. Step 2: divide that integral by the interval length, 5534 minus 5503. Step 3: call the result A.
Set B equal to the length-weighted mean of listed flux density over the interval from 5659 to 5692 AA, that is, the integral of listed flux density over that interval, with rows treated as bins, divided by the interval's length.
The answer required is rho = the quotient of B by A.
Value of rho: 1.05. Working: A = 8.9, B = 9.3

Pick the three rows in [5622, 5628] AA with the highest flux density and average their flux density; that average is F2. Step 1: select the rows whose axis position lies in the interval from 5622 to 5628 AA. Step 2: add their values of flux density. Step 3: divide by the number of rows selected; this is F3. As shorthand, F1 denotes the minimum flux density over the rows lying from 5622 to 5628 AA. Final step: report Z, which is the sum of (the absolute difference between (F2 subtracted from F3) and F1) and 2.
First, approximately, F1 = 8.25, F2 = 8.93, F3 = 8.67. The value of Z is 10.5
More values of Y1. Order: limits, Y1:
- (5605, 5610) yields 0.1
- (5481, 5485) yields 0.8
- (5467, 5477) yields -1.4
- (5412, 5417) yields 0.3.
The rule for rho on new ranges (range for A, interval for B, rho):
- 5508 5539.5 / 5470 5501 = 0.97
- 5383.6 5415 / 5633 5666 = 1.15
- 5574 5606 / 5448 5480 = 1.02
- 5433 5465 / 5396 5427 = 0.95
